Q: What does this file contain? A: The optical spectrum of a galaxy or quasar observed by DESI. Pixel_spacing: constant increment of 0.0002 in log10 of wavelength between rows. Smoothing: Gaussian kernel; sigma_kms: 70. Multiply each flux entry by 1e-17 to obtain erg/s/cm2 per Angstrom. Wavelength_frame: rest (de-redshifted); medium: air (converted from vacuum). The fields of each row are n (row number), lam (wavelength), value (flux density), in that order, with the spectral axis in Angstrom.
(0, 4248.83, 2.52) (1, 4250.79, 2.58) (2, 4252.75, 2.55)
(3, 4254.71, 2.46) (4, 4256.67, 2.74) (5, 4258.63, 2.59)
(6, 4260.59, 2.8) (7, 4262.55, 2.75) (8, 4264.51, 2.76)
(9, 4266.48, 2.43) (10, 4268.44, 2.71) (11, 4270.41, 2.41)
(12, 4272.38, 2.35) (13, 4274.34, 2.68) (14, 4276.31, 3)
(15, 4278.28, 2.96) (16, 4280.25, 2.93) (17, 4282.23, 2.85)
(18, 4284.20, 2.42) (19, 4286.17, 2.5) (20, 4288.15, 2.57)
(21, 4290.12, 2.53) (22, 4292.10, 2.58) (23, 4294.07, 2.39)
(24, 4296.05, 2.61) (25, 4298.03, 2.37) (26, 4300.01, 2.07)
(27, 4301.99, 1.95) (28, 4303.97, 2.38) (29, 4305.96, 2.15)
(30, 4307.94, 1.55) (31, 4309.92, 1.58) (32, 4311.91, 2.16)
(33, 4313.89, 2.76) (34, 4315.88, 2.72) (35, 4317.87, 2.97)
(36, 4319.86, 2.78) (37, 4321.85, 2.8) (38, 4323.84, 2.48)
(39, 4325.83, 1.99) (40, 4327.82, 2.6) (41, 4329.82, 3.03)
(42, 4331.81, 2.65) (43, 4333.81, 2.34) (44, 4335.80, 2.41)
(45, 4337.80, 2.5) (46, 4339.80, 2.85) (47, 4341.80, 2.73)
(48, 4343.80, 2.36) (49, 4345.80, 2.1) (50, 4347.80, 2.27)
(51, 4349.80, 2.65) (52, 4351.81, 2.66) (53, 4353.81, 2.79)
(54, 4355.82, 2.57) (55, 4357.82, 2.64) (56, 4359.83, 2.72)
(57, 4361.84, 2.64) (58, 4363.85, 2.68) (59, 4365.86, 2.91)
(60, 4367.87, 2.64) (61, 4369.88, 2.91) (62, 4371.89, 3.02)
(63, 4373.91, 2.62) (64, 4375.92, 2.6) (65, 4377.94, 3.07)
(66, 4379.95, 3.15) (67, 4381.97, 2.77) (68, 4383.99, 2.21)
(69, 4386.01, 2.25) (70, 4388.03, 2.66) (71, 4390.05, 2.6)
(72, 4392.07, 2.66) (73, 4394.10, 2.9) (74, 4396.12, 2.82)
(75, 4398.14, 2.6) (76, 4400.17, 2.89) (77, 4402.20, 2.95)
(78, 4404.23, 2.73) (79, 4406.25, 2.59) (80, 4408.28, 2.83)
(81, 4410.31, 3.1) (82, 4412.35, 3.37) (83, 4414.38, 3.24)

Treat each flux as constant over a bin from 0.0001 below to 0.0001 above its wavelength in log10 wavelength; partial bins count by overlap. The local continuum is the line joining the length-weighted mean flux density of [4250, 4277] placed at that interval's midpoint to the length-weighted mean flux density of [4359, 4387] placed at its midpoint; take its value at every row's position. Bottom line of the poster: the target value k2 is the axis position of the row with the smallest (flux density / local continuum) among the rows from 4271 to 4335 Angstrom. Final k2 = 4307.94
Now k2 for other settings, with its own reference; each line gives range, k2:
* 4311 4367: 4325.83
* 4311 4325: 4311.91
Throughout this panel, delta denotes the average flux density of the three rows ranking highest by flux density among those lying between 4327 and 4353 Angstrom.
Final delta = 2.87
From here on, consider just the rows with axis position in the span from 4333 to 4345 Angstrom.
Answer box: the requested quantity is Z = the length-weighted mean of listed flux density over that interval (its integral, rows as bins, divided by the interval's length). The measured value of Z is 2.53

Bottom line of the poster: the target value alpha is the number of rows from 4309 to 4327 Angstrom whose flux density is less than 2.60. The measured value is 4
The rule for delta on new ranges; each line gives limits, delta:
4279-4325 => 2.92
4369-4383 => 3.08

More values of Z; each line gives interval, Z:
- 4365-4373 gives 2.87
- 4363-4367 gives 2.79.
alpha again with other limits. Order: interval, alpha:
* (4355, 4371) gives 1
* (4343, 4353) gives 3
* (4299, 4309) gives 5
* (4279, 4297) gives 6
